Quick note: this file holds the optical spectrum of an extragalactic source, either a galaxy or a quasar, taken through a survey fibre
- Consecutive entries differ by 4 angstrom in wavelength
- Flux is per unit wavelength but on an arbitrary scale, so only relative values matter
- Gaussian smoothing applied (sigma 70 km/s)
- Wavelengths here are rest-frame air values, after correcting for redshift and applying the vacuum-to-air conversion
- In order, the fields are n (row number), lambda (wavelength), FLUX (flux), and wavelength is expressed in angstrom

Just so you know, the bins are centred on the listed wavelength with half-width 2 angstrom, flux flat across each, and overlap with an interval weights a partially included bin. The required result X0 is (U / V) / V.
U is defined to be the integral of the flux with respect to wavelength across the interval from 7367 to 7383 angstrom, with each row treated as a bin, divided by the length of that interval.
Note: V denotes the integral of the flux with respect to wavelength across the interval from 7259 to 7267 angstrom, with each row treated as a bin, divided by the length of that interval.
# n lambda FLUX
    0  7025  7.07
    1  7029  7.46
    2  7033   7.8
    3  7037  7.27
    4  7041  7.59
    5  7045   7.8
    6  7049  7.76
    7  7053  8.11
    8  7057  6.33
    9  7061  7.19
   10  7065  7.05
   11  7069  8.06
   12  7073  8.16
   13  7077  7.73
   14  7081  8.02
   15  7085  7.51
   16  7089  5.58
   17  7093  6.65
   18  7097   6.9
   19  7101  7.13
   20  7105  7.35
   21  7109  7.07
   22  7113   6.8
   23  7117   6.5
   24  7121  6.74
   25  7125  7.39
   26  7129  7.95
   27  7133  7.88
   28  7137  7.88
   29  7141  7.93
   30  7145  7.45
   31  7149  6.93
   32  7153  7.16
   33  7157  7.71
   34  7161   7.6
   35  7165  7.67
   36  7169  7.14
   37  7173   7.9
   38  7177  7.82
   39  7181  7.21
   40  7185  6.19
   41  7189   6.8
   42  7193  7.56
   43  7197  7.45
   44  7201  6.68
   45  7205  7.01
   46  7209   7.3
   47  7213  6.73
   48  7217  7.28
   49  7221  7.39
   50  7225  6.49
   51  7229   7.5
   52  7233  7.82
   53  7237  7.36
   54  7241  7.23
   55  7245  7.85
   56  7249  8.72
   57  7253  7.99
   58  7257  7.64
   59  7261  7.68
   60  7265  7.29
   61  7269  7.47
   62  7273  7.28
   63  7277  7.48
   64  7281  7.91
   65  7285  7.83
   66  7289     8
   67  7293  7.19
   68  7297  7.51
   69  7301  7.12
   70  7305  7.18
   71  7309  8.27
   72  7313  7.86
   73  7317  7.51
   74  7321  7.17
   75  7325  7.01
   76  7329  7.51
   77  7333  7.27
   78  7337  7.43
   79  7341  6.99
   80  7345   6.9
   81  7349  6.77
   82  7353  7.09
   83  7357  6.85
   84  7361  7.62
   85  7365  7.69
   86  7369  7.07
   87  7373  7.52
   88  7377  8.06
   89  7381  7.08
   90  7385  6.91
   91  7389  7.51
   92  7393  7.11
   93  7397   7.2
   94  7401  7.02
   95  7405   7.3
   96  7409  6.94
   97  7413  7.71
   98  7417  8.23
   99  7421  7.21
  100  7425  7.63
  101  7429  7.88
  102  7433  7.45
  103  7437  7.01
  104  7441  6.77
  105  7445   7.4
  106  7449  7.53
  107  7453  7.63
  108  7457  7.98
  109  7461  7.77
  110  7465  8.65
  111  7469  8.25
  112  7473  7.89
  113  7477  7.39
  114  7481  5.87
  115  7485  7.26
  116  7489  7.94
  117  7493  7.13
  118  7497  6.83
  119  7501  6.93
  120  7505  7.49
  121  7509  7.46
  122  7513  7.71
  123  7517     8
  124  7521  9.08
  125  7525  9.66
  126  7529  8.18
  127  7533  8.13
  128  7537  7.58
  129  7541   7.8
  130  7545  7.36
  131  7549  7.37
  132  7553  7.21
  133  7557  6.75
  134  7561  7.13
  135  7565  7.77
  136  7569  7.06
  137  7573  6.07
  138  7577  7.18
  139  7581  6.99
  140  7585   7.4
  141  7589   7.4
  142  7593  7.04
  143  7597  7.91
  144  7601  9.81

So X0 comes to 0.133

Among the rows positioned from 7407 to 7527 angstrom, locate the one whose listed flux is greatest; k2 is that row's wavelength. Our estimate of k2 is 7525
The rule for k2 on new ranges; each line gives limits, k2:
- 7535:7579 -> 7541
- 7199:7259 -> 7249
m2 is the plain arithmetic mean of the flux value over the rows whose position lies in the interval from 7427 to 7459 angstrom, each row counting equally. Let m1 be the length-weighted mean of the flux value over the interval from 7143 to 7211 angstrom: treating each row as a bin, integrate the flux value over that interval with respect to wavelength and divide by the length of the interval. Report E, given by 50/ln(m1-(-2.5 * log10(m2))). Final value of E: 22.3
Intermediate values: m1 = 7.27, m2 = 7.5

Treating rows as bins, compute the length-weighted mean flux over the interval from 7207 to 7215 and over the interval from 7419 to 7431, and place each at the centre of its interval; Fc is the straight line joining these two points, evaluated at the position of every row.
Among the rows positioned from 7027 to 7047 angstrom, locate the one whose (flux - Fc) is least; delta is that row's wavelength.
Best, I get 7037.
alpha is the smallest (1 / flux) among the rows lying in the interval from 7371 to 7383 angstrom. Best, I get 0.124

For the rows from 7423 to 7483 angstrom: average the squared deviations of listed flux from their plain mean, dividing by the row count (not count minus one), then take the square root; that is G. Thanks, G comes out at 0.63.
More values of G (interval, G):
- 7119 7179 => 0.38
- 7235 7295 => 0.39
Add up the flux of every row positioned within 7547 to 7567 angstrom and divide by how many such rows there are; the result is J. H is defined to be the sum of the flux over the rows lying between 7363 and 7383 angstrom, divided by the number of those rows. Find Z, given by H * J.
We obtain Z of 54.2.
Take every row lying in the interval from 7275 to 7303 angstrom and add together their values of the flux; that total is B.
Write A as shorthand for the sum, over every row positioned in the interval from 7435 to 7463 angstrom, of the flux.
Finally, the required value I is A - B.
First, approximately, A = 52.09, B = 53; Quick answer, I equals -1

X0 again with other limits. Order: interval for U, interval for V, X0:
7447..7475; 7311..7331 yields 0.145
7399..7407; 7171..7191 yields 0.139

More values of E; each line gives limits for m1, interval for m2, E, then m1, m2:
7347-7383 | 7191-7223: 22.3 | 7.31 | 7.2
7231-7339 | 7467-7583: 21.9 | 7.58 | 7.5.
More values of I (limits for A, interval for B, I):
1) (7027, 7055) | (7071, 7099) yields 3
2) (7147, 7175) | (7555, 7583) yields 3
